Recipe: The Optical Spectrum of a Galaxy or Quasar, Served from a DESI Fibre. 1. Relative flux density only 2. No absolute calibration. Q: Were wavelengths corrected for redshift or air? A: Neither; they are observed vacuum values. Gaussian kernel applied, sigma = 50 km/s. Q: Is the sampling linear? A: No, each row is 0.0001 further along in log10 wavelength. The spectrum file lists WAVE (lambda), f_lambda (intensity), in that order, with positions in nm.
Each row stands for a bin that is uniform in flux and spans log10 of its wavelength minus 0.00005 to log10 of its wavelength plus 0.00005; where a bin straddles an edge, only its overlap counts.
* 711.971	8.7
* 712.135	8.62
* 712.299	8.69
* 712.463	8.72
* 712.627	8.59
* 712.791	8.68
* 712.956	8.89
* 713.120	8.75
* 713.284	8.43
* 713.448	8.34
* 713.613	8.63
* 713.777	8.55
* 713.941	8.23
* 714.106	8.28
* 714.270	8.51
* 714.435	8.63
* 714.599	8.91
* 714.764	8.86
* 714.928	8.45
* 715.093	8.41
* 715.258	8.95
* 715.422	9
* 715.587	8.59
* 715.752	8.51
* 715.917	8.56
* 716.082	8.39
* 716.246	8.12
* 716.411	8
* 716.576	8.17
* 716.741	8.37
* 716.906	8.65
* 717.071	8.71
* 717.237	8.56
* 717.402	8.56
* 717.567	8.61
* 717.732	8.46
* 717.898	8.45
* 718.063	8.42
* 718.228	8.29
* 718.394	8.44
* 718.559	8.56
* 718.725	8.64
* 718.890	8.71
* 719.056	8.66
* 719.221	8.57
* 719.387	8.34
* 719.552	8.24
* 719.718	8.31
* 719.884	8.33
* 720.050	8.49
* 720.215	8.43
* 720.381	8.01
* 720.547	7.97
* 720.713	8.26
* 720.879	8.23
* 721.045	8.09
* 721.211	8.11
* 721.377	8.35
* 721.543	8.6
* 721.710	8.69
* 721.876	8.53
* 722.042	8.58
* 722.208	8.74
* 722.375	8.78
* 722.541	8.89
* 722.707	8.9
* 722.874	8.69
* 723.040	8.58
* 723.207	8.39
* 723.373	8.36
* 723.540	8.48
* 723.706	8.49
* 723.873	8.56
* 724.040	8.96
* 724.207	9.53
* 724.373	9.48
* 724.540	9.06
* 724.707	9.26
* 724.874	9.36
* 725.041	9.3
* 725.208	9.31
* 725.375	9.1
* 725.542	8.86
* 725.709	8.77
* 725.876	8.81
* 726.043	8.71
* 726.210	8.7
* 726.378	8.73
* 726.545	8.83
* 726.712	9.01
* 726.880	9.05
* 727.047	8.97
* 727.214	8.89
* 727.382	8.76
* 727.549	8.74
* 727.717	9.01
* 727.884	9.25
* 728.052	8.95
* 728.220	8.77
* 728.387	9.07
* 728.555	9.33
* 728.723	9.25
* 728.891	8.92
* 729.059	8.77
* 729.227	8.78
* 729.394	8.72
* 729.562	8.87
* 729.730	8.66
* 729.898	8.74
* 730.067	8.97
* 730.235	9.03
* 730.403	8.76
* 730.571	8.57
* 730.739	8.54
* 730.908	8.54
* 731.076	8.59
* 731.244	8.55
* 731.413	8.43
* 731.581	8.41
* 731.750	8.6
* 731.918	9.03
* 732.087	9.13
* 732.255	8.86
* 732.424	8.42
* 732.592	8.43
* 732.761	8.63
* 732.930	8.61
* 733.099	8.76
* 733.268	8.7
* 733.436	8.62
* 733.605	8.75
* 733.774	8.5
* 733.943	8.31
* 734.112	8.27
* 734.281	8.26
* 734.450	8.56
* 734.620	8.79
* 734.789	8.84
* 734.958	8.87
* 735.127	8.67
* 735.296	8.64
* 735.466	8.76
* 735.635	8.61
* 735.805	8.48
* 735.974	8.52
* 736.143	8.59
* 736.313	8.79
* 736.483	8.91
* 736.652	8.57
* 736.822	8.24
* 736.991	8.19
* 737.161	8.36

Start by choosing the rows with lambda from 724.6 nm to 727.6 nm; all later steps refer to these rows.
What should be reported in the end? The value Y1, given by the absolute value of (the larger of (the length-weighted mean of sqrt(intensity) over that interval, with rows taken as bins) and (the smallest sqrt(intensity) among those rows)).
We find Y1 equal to 2.99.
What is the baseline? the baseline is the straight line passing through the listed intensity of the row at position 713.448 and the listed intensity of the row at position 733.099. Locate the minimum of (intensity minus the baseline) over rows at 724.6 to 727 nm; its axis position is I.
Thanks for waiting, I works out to 726.210 nm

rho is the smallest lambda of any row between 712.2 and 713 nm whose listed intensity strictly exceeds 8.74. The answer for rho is 712.956 nm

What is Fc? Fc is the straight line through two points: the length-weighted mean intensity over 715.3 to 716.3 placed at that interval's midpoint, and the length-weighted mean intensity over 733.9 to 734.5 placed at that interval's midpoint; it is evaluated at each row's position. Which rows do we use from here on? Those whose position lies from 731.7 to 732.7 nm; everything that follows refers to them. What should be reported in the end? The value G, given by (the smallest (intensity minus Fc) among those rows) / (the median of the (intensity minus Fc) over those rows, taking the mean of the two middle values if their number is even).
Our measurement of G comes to 0.2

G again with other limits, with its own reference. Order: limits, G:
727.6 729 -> 0.6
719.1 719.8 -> 1.4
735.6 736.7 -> 0.6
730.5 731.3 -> 0.9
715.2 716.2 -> -16.6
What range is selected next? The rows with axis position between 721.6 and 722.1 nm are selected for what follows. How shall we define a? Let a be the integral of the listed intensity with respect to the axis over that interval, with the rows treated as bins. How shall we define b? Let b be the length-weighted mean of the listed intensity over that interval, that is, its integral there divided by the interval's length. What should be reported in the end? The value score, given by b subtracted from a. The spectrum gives -4.30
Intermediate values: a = 4.30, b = 8.59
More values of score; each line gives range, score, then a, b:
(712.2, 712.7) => -4.33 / 4.33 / 8.67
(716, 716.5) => -4.09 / 4.09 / 8.18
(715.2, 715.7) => -4.41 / 4.41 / 8.83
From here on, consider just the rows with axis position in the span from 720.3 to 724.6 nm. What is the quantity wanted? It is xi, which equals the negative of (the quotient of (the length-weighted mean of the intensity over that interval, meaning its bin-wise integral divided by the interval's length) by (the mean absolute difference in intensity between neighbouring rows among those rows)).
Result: -56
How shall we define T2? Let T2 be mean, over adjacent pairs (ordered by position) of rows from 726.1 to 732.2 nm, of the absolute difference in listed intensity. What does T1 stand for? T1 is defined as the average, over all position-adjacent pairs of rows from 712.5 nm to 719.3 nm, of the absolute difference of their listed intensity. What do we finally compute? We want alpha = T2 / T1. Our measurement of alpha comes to 0.92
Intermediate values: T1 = 0.155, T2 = 0.143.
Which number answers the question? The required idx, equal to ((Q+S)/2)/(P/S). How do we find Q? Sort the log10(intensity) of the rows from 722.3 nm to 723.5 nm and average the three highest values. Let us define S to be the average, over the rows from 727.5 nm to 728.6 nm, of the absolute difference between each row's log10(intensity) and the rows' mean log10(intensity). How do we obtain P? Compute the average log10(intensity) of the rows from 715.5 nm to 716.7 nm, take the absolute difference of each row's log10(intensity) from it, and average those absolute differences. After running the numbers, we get 0.4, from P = 0.0107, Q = 0.947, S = 0.0082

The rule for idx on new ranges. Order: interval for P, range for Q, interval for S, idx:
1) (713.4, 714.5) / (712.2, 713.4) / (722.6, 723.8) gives 0.5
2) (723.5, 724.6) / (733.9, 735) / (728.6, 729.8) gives 0.2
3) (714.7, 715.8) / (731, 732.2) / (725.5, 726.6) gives 0.1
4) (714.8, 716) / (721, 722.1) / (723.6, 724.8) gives 0.8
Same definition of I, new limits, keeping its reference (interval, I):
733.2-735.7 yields 734.281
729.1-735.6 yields 734.281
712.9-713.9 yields 713.448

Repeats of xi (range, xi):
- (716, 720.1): -73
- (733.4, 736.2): -70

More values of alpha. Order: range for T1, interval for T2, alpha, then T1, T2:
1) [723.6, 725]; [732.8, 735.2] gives 0.51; 0.259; 0.132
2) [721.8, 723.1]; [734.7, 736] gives 1.01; 0.099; 0.100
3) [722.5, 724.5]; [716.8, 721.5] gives 0.68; 0.161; 0.110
